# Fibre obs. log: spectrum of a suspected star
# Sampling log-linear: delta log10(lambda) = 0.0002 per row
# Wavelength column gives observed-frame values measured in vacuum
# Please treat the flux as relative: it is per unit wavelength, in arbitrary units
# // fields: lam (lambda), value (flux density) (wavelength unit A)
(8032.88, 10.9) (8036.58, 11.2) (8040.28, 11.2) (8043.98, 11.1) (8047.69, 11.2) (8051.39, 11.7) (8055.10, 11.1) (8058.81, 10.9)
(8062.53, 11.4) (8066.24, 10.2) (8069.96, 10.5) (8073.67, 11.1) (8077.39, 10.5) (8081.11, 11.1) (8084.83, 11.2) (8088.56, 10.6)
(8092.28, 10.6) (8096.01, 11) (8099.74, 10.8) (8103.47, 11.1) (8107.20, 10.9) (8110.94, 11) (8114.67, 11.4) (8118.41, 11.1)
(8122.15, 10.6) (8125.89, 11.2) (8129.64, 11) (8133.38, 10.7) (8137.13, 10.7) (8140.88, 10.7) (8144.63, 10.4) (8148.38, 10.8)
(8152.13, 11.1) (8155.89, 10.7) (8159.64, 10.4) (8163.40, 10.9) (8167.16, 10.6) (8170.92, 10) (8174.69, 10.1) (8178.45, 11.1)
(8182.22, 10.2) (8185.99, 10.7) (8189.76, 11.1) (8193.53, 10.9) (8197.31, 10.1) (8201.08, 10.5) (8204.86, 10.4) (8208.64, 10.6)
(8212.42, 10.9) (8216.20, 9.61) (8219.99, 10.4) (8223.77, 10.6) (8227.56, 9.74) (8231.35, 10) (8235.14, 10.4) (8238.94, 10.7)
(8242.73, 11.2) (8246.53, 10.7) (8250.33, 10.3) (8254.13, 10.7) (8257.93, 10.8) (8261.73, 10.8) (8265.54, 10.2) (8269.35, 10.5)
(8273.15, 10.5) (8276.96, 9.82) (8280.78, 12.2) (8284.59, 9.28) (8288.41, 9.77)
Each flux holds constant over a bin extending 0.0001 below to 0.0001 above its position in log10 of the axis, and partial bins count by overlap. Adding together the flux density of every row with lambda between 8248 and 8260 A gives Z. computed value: 31.8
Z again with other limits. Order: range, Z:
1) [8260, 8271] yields 31.5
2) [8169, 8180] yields 31.2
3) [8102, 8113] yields 33.0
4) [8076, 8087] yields 32.8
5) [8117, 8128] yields 32.9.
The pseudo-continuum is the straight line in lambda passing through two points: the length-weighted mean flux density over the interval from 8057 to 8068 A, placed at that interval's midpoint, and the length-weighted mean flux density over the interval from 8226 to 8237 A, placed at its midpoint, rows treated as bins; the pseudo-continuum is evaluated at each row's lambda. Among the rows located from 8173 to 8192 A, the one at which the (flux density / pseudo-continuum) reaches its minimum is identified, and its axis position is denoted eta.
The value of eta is 8174.69 A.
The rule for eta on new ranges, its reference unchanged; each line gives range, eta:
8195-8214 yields 8197.31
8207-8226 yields 8216.20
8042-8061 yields 8058.81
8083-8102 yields 8088.56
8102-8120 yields 8107.20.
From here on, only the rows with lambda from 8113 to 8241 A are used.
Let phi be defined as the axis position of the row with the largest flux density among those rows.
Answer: 8114.67 A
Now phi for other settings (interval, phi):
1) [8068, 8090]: 8084.83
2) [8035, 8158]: 8051.39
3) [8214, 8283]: 8280.78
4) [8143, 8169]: 8152.13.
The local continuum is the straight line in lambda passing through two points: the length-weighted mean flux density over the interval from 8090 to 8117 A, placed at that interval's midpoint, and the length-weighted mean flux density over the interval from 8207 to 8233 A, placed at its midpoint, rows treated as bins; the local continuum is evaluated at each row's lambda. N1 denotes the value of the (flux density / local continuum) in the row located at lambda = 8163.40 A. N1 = 1.028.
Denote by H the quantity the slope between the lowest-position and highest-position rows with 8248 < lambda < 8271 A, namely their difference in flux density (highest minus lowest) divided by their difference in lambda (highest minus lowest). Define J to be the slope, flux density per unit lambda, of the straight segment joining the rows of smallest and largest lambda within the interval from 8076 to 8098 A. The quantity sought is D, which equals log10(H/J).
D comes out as -0.4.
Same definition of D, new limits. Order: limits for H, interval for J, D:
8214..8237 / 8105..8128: 0.4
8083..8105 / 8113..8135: -0.8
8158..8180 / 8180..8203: 0.4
